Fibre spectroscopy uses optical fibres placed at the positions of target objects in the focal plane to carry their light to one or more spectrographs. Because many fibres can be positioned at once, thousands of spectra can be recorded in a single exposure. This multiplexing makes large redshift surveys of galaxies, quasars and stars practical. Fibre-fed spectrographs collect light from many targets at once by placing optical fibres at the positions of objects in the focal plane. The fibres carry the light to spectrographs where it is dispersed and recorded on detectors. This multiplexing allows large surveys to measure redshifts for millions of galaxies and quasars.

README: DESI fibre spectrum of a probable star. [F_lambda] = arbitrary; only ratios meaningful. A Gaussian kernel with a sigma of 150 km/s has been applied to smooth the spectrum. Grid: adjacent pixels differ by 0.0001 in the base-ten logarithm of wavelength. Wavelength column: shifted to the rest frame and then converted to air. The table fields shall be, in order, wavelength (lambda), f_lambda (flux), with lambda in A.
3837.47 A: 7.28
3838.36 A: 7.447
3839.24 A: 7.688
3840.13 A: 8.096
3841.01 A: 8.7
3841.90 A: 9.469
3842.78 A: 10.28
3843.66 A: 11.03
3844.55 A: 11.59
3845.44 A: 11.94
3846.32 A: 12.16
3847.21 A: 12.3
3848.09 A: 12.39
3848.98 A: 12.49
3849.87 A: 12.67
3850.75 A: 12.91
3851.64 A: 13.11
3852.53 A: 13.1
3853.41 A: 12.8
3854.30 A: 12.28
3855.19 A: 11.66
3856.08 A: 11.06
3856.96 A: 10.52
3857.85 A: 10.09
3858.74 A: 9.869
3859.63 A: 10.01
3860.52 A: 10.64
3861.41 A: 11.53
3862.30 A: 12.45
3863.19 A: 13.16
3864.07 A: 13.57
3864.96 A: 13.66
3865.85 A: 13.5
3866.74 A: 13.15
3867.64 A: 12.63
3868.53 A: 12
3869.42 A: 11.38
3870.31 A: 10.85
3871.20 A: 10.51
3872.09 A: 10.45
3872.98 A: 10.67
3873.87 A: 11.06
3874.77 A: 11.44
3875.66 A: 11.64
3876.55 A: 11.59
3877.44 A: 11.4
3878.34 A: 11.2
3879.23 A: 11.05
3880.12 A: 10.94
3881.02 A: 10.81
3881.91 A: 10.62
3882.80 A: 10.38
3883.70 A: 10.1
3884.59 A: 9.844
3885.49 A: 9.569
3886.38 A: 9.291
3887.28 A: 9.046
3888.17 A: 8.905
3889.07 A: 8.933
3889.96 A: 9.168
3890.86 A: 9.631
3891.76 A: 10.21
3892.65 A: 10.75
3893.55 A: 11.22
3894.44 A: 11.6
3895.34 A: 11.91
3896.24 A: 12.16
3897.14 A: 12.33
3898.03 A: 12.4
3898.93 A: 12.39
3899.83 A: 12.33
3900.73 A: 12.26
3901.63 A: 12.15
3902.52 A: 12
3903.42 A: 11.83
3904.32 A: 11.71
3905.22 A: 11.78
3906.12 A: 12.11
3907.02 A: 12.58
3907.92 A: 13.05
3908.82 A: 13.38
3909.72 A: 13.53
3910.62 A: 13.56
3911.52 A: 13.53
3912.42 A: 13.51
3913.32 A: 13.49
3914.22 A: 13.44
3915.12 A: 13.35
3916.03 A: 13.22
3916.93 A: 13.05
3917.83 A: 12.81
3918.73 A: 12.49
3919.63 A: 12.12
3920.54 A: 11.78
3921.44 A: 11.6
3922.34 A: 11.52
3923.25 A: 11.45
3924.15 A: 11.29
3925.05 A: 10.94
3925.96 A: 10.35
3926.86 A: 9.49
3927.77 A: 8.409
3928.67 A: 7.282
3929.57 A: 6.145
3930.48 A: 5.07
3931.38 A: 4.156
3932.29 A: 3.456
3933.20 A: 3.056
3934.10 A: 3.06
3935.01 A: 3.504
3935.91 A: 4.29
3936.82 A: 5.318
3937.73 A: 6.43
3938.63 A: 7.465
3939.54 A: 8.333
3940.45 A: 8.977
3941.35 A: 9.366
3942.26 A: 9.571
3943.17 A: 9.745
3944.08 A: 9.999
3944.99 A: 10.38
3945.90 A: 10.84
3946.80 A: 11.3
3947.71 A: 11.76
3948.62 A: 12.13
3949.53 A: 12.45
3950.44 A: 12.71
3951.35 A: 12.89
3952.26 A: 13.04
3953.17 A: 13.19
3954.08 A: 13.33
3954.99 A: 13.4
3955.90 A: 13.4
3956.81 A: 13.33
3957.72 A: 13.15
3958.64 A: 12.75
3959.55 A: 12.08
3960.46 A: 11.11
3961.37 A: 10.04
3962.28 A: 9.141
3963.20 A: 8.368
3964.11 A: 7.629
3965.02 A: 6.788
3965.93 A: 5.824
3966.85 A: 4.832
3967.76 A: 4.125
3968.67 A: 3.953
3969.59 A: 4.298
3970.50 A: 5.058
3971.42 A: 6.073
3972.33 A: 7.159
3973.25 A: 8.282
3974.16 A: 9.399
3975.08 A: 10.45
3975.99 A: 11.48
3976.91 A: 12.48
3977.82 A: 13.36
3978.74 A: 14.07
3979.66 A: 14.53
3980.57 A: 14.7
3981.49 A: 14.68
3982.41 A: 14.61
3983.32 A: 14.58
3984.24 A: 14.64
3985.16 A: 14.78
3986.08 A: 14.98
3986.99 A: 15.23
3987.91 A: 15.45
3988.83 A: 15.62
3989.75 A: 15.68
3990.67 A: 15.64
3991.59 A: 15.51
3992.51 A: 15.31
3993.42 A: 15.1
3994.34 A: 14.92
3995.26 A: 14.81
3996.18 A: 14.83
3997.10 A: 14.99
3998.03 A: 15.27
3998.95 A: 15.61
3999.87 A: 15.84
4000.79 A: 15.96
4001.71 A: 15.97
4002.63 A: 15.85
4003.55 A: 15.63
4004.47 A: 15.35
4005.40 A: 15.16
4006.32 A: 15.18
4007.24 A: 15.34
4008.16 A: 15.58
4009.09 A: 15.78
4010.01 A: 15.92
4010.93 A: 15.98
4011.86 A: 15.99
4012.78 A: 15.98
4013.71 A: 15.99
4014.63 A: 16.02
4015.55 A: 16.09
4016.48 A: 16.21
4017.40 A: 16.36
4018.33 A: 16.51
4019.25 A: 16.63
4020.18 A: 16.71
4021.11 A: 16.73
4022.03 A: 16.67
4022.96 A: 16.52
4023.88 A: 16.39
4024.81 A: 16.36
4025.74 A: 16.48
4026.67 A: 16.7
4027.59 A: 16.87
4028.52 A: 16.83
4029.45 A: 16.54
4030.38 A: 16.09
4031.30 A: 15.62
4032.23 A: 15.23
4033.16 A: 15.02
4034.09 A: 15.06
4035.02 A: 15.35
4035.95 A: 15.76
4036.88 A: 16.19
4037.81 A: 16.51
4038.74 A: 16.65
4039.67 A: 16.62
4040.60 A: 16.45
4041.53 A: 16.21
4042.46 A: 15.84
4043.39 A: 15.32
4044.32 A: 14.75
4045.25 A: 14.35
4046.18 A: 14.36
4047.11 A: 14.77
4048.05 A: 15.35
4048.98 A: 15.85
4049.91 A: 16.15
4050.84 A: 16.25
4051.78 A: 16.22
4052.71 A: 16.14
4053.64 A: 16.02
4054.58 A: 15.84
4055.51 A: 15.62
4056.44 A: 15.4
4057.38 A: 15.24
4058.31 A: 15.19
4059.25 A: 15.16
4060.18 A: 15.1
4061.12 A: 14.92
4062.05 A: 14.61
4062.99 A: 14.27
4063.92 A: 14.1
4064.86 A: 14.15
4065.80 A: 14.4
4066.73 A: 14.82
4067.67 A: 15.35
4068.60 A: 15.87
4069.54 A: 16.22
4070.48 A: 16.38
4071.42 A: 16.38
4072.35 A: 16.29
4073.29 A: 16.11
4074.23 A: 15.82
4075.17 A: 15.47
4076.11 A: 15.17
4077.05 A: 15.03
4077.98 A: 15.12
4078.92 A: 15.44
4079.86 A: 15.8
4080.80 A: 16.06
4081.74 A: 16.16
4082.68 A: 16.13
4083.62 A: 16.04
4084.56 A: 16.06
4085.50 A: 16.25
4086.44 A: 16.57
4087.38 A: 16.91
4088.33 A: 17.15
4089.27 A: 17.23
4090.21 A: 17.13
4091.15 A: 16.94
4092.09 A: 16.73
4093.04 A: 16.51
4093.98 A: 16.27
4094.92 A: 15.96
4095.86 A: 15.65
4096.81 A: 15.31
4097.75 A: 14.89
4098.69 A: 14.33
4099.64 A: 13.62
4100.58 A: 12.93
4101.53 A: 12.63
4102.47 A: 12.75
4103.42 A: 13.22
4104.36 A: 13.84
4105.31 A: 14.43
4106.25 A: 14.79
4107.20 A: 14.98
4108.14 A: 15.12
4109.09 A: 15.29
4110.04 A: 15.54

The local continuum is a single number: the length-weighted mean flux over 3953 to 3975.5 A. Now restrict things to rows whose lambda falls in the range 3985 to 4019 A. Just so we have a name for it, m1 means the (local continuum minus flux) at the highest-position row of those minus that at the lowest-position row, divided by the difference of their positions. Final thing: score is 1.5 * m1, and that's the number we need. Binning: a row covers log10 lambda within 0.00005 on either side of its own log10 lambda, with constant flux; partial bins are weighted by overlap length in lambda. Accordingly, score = -0.08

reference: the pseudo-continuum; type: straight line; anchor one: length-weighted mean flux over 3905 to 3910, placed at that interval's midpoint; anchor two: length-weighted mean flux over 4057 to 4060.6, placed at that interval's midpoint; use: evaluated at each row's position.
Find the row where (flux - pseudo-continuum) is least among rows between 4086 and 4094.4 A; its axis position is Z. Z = 4093.98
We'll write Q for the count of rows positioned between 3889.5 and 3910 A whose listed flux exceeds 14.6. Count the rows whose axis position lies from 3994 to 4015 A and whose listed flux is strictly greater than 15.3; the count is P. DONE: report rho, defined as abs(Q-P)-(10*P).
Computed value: -144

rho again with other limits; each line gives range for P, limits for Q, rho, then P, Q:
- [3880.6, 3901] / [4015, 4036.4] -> 23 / 0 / 23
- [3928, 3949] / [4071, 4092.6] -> 23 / 0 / 23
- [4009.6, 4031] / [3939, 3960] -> -207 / 23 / 0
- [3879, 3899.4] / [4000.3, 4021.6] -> 23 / 0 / 23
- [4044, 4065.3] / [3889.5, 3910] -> -90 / 10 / 0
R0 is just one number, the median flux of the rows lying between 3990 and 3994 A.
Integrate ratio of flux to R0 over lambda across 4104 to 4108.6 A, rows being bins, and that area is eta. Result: 4.4 A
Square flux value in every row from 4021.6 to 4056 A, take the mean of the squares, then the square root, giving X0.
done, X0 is 16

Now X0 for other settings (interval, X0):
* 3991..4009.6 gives 15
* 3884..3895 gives 10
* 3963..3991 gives 12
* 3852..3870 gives 12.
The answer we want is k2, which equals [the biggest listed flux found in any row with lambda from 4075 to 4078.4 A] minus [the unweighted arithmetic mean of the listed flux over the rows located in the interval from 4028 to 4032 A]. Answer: -1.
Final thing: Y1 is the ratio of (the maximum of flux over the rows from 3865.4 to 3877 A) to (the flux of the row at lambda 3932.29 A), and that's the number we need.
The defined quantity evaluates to 3.9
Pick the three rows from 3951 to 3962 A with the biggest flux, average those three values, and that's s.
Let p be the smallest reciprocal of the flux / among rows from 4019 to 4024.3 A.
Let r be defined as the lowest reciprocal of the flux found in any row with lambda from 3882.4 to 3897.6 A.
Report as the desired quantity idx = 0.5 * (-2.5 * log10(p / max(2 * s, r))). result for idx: 3.31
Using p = 0.060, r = 0.0811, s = 13.4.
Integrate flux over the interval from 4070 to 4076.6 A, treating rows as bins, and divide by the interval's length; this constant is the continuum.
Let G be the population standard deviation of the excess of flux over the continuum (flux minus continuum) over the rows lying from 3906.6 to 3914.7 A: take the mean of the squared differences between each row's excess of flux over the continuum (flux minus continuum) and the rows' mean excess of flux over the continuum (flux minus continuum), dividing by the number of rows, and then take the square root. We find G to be 0.3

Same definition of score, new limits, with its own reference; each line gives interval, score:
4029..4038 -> 0.01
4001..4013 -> 0.00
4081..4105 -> 0.15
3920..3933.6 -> 1.03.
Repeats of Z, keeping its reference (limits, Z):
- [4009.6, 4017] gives 4010.01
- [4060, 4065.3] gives 4063.92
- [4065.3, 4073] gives 4065.80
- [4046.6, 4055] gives 4047.11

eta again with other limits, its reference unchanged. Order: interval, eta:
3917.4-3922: 3.6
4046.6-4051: 4.5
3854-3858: 2.9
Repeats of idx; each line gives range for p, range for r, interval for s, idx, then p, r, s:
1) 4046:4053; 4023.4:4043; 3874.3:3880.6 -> 3.22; 0.062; 0.0593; 11.6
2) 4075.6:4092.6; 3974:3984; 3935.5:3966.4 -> 3.33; 0.058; 0.0680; 13.4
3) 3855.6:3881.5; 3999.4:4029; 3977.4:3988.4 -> 3.27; 0.073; 0.0593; 15.2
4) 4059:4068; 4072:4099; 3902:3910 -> 3.26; 0.065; 0.0580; 13.3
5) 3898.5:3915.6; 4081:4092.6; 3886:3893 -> 3.05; 0.074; 0.0580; 10.2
